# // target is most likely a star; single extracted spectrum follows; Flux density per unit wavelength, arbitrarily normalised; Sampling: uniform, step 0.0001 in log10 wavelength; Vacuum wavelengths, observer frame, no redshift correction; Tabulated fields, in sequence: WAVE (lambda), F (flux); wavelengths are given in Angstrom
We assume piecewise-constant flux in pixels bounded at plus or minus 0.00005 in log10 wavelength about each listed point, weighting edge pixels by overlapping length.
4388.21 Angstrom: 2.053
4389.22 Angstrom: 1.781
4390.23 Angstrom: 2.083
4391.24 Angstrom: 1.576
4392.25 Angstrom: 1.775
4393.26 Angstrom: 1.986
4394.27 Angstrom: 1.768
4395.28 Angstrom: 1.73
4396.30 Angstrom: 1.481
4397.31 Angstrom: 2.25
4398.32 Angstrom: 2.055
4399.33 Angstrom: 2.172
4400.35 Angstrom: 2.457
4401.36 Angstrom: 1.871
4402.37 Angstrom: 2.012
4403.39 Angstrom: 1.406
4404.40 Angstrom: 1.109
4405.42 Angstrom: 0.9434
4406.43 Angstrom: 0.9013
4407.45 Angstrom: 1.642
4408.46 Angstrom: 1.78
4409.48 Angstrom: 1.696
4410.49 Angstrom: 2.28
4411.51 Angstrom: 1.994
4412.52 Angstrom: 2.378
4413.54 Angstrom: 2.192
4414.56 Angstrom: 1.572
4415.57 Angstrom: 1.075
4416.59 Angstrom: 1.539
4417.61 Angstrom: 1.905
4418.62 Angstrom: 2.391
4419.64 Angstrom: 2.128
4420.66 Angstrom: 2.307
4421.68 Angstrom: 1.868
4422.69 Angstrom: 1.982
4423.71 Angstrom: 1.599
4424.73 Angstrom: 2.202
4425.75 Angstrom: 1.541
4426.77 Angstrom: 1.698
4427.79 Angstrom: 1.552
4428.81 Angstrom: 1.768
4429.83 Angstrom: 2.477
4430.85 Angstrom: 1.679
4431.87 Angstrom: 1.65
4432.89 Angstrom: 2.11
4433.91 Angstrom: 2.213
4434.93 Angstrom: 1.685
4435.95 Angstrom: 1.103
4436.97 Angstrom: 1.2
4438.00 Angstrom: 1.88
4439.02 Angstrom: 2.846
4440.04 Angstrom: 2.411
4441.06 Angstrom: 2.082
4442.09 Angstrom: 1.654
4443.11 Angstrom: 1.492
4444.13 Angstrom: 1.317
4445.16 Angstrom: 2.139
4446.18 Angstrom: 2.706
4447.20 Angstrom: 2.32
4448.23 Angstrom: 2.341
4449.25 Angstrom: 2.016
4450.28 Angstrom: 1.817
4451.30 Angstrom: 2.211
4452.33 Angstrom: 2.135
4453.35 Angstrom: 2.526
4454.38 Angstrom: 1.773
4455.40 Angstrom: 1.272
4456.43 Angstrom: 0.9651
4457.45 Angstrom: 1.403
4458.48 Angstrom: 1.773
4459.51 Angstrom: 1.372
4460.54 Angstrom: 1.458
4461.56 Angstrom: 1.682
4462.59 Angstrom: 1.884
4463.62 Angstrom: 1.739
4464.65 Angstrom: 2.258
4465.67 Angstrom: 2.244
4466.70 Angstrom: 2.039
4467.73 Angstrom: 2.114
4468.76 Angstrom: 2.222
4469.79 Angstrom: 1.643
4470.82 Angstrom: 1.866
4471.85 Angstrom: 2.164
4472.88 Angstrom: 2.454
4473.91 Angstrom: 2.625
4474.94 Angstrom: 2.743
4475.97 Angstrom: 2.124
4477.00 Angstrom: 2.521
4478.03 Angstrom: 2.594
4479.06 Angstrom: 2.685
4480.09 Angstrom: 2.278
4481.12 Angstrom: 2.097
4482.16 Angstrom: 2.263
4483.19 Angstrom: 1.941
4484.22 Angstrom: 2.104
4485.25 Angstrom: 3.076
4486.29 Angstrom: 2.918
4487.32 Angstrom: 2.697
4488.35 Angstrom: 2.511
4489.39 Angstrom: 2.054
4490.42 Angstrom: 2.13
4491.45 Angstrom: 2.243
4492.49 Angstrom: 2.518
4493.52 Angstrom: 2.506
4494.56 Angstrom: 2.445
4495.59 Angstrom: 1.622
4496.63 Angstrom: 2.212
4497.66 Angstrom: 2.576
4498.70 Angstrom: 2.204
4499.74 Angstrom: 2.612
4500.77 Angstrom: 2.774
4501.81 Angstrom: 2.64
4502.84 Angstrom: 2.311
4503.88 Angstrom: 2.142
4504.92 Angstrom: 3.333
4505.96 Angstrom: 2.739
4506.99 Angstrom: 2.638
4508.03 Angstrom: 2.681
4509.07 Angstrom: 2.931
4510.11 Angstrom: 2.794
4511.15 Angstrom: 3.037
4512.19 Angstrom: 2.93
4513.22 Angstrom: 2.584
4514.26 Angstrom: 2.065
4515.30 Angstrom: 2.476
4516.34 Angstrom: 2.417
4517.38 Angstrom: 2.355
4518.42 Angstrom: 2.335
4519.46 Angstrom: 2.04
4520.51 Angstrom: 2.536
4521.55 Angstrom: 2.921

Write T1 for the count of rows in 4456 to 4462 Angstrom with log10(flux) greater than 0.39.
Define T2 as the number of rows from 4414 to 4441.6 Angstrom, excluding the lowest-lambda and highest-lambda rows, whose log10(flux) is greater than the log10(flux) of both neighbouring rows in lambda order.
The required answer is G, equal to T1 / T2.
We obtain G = 0.0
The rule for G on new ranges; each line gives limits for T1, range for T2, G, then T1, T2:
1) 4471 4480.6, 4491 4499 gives 2.5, 5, 2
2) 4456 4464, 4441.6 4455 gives 0.0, 0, 4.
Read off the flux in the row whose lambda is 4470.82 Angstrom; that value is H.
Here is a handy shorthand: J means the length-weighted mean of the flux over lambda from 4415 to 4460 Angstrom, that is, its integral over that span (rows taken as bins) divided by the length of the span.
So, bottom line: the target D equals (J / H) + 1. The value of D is 2.0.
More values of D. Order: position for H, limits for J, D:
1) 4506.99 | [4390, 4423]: 1.7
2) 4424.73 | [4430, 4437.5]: 1.8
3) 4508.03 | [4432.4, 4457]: 1.7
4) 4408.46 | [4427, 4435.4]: 2.1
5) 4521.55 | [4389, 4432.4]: 1.6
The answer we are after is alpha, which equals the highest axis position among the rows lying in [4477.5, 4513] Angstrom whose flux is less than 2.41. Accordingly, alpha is 4503.88 Angstrom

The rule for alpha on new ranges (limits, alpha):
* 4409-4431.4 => 4430.85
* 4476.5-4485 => 4484.22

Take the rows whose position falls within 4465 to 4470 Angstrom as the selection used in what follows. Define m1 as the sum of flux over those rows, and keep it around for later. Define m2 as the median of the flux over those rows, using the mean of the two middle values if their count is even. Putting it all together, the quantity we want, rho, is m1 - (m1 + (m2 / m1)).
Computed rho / -0.206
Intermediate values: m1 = 10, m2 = 2.1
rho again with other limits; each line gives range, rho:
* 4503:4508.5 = -0.198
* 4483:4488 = -0.212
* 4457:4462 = -0.190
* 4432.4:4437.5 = -0.203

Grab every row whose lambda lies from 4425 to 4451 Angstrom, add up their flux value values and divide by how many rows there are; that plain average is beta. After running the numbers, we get 1.9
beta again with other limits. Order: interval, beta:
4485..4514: 2.6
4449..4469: 1.8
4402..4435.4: 1.8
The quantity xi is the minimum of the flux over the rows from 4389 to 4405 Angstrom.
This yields 1.109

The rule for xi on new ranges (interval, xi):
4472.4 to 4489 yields 1.941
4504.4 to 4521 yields 2.04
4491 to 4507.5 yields 1.622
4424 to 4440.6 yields 1.103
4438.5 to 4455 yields 1.317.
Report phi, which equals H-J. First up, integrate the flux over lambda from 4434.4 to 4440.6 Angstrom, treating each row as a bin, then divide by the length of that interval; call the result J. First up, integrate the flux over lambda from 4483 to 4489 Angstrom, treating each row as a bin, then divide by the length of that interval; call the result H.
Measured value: 0.7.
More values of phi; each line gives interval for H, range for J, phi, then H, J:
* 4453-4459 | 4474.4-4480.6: -0.9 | 1.6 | 2.5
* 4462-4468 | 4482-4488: -0.5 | 2.0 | 2.5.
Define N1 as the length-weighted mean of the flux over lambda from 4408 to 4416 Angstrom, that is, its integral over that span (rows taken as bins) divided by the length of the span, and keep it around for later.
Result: 1.9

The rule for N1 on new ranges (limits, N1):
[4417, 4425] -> 2.0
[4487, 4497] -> 2.3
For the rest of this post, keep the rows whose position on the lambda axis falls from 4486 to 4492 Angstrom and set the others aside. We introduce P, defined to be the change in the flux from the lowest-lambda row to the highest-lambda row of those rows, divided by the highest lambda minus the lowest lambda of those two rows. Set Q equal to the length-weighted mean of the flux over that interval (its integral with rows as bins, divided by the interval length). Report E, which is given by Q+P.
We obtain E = 2.3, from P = -0.131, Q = 2.41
